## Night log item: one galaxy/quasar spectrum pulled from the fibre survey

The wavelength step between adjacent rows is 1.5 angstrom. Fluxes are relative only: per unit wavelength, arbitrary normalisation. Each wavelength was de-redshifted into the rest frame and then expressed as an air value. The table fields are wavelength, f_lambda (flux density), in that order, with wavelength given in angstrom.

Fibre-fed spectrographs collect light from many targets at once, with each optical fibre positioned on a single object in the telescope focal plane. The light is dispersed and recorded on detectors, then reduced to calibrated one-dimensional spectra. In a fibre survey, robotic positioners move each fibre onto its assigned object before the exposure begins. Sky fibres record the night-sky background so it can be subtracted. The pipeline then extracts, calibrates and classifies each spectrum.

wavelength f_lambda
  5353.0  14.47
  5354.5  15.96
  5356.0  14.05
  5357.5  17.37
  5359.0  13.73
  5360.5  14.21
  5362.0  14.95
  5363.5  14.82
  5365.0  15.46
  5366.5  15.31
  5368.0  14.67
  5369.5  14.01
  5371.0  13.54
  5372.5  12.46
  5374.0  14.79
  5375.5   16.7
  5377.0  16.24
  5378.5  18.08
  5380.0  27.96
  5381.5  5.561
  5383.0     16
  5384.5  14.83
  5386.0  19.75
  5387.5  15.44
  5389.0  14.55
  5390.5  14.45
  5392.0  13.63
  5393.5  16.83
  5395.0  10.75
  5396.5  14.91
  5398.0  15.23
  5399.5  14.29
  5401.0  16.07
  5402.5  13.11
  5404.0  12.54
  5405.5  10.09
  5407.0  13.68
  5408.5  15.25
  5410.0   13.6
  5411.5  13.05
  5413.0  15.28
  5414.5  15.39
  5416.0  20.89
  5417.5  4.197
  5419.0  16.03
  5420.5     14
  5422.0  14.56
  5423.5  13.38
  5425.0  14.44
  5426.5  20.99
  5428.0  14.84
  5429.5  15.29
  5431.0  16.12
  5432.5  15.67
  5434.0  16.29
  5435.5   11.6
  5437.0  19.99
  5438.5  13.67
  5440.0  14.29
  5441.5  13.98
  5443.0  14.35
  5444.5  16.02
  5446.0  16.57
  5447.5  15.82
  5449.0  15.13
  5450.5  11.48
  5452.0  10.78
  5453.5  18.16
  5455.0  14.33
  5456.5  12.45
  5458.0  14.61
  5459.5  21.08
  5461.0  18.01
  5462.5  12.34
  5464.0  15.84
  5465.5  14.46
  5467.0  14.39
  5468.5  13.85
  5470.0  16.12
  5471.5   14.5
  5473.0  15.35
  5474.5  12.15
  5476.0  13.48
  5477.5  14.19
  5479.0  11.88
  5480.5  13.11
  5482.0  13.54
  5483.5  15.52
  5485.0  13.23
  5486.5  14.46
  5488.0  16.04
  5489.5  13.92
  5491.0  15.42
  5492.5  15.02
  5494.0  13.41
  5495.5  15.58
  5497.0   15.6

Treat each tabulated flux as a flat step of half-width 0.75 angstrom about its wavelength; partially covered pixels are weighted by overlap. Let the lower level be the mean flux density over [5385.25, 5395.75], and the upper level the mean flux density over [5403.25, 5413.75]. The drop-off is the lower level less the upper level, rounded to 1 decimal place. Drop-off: 1.7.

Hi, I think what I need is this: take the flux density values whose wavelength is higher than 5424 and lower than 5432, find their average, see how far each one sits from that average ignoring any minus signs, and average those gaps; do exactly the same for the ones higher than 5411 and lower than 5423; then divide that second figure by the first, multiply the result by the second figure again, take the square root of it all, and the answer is 2.1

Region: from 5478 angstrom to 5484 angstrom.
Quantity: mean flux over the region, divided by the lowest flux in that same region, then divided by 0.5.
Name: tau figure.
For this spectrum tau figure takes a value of 2.27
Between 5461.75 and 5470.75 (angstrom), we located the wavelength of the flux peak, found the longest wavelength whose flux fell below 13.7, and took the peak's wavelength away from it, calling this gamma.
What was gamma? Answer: -7.5 angstrom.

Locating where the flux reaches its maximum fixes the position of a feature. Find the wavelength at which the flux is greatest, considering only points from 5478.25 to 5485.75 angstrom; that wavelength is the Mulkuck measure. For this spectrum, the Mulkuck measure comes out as 5483.5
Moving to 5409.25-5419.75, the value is 5416.0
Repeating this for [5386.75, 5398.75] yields 5393.5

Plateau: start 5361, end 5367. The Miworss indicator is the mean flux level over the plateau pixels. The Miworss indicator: 15.1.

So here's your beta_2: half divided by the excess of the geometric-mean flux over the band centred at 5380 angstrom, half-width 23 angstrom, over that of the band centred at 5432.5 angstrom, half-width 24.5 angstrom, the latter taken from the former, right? 1.3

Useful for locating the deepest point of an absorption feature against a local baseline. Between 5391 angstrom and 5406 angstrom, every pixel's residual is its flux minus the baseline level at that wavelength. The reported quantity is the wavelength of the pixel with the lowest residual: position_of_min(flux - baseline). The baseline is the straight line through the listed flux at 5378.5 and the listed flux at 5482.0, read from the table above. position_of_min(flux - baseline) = 5405.5 angstrom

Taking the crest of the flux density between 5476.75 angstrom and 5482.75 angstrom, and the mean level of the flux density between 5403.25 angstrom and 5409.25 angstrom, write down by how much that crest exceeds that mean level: 1.3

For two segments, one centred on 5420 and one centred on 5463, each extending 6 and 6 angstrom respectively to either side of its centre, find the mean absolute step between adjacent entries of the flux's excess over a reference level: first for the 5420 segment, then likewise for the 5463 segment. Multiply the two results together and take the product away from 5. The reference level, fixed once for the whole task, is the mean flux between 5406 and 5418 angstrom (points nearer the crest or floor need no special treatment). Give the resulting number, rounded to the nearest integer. -11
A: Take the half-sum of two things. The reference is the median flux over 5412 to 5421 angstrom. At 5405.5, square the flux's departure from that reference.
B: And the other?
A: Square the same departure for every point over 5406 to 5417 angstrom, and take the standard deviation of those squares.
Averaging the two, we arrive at 19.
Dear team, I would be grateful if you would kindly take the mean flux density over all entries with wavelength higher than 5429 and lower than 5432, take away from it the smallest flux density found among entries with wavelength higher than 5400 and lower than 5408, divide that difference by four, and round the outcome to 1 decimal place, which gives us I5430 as 1.4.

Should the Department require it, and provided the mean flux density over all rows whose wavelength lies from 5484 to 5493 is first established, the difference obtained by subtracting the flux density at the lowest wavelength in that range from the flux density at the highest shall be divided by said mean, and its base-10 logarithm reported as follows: -0.91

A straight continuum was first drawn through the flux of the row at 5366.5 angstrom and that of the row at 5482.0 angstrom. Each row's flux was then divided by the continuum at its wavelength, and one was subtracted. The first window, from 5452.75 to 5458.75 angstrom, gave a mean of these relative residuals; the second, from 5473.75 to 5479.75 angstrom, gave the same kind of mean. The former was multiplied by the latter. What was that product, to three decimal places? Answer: -0.003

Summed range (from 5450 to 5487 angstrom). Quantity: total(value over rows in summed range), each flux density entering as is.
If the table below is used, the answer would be 359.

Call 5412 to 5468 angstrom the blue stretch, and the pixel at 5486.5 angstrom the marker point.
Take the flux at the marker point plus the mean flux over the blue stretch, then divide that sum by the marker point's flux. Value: 2.04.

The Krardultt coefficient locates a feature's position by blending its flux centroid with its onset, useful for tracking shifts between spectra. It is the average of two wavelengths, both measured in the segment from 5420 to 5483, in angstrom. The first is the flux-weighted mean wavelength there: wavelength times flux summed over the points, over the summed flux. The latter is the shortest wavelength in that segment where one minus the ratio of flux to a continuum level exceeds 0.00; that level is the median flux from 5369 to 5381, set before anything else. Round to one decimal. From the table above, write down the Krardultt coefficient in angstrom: 5435.6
